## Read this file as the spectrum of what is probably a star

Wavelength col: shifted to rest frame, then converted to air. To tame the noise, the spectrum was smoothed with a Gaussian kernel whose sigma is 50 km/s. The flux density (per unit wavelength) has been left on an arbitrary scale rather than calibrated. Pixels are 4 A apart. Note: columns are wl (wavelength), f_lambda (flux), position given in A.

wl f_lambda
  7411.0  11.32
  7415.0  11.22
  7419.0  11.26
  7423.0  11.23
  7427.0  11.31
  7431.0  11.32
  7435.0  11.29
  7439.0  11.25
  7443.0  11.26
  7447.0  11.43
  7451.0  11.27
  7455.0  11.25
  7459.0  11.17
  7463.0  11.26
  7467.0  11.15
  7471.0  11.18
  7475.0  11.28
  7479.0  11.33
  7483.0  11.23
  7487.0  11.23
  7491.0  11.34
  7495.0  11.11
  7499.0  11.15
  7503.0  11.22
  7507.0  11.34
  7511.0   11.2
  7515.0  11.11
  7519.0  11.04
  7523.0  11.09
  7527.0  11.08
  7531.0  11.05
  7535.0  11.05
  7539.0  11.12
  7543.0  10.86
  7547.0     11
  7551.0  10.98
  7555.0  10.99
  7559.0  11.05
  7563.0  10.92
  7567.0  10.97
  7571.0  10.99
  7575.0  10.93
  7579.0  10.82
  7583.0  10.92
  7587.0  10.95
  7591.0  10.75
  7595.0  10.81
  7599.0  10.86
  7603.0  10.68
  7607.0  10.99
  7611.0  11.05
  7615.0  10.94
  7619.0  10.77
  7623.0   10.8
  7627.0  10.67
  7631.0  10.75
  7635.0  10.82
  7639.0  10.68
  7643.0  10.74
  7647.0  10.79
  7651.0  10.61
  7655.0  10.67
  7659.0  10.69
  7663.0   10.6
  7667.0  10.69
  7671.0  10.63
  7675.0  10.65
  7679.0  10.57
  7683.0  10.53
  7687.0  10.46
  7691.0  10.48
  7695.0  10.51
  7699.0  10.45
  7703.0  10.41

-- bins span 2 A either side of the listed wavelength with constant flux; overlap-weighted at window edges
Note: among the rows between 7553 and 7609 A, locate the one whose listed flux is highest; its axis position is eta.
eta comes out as 7559.0 A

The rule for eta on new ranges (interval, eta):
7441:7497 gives 7447.0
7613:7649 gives 7615.0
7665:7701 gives 7667.0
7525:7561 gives 7539.0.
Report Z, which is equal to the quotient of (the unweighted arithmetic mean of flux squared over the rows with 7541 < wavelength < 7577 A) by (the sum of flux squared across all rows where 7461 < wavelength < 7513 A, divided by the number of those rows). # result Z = 0.95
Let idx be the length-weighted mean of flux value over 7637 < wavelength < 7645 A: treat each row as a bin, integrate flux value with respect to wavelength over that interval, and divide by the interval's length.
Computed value 10.7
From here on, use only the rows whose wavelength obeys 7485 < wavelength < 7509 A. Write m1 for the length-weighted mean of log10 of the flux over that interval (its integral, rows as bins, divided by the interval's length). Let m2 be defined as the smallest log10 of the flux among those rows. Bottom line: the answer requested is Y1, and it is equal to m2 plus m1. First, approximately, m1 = 1.05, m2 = 1.05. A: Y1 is 2.10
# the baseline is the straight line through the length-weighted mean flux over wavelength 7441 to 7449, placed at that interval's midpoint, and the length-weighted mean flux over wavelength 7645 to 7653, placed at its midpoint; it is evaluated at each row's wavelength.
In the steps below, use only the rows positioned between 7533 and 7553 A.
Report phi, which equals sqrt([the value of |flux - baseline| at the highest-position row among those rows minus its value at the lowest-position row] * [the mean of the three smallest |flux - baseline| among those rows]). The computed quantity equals 0.020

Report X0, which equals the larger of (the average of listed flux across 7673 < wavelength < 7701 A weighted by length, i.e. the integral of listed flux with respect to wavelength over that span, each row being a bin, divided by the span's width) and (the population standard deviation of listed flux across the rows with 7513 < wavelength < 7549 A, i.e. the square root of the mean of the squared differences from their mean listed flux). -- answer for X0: 10.5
